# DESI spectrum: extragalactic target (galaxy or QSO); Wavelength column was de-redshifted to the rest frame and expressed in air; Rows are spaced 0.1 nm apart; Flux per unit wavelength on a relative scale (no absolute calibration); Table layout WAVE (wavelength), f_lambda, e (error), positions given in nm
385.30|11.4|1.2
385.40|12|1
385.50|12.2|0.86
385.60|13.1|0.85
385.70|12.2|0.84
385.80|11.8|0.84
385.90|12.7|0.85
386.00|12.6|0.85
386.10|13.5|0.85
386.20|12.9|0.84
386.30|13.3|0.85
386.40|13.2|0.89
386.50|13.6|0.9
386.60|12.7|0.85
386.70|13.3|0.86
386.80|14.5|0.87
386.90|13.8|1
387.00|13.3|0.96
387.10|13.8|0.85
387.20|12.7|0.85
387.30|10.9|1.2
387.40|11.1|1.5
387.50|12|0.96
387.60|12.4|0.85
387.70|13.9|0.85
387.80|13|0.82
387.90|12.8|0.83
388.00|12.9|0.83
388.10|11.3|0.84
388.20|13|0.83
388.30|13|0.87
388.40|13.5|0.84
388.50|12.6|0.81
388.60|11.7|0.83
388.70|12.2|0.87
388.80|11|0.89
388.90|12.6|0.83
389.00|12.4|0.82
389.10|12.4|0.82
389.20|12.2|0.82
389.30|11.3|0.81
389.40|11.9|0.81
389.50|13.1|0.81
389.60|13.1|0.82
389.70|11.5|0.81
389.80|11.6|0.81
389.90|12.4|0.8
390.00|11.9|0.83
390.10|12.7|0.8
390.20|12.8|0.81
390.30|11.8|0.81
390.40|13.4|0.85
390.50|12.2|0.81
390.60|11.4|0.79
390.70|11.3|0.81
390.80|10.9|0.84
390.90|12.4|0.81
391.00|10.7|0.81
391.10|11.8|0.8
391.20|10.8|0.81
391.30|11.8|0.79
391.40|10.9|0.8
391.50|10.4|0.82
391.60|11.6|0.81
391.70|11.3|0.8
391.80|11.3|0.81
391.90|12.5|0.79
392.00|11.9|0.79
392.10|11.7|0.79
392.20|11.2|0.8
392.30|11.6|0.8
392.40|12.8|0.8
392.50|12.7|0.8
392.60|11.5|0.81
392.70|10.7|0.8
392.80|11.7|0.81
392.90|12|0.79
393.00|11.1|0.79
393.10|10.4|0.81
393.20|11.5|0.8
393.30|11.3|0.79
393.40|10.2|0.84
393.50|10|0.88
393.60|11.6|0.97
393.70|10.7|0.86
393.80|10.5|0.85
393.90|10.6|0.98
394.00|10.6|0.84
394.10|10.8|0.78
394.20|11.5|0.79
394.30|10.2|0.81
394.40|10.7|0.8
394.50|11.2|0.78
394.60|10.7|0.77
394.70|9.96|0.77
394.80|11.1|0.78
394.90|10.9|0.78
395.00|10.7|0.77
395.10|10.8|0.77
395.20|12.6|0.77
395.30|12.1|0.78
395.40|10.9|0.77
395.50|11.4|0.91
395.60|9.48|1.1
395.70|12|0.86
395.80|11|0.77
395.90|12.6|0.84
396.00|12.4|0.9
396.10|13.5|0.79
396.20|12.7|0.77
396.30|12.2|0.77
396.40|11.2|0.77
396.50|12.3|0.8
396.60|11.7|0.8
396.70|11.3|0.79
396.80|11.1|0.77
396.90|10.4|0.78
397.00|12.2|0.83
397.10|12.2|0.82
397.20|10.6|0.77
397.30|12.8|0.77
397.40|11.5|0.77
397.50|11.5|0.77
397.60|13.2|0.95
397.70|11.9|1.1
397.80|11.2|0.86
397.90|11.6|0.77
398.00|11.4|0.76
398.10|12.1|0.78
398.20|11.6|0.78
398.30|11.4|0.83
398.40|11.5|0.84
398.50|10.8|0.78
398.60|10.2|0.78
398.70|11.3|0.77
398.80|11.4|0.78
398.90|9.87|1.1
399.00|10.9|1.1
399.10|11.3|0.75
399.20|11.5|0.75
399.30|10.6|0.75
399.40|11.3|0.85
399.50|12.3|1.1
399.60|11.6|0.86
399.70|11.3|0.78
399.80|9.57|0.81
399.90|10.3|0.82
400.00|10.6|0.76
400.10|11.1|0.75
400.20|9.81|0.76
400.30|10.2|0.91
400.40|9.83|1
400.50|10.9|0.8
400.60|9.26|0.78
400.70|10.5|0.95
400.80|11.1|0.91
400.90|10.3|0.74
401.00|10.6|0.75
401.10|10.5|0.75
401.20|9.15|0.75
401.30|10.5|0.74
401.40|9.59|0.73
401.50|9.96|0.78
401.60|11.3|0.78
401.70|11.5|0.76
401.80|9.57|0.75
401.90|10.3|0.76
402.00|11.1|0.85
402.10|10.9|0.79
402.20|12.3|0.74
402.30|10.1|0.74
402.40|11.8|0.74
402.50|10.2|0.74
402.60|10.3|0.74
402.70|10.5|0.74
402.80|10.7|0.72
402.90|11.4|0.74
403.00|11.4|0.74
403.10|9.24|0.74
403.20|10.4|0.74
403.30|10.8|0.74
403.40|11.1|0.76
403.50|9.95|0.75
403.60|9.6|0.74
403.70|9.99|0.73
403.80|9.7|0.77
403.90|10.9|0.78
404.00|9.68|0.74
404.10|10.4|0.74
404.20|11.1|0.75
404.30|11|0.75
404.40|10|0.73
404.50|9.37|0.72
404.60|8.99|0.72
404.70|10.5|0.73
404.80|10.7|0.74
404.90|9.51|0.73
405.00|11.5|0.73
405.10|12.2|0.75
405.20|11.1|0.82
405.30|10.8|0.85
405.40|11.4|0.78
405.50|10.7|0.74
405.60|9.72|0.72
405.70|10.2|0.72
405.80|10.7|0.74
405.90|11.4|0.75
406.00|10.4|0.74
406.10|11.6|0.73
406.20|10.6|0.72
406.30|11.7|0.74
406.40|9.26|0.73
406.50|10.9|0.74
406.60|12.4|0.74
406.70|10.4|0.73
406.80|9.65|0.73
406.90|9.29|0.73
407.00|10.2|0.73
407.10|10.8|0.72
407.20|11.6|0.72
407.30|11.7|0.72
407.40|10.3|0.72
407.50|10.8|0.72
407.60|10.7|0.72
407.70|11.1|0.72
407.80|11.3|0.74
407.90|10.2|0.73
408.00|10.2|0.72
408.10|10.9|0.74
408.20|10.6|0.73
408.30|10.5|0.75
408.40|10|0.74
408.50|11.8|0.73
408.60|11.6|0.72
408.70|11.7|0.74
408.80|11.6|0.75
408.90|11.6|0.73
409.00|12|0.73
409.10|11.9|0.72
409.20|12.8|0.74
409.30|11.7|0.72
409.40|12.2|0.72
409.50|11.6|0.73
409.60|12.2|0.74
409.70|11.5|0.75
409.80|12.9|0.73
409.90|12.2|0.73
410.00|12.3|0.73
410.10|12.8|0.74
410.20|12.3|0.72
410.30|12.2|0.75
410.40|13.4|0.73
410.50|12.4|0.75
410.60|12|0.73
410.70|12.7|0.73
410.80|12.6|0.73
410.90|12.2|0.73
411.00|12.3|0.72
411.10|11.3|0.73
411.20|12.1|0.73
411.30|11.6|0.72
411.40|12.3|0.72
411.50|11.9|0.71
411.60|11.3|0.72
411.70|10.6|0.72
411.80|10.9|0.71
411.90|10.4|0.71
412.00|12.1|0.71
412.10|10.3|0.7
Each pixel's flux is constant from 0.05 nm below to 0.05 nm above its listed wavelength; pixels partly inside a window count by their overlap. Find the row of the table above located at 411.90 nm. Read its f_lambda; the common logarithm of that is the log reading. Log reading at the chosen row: 1.02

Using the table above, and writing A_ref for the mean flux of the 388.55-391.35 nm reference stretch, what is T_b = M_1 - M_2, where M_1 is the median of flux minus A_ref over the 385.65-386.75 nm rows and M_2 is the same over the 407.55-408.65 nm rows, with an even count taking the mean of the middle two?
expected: 2.2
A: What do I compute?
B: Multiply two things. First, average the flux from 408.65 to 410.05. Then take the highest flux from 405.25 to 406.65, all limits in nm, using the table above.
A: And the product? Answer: 149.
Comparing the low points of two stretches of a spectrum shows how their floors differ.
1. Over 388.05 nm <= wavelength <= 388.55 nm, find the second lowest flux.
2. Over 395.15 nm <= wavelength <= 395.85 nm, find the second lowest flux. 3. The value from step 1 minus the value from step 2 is 1.7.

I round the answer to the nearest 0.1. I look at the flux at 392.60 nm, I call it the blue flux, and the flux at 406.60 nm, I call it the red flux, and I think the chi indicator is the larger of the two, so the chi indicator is 12.4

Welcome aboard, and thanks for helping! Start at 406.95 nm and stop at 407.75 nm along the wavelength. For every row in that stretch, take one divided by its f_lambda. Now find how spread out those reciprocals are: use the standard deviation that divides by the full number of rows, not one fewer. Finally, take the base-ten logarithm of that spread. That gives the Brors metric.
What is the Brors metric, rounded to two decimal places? -2.37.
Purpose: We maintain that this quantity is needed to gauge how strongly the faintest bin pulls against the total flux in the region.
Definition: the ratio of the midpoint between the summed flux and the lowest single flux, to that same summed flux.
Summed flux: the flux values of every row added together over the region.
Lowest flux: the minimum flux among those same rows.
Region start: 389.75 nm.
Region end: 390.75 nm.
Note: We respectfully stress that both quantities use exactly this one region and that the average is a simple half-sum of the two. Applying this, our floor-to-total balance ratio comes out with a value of 0.547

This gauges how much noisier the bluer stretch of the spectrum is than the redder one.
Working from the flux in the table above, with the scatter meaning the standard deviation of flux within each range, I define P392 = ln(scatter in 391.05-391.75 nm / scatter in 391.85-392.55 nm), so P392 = -0.12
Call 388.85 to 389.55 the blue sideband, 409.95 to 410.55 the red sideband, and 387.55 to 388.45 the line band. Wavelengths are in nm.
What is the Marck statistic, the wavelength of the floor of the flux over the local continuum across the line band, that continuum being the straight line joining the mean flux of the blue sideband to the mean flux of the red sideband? 388.10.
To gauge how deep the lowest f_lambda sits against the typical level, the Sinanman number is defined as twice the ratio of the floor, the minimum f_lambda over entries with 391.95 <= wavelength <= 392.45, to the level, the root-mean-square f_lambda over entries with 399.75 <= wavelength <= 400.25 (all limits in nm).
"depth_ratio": 2.18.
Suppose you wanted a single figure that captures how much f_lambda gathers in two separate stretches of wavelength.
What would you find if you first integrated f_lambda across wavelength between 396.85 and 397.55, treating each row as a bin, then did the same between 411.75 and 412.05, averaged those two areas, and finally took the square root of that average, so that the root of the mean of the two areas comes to 2.4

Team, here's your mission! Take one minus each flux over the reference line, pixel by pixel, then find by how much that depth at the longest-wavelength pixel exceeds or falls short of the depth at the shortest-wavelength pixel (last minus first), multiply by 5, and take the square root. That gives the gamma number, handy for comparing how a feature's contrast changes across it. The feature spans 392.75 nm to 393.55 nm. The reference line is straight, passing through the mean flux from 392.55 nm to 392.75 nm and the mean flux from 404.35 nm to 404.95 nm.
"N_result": 0.86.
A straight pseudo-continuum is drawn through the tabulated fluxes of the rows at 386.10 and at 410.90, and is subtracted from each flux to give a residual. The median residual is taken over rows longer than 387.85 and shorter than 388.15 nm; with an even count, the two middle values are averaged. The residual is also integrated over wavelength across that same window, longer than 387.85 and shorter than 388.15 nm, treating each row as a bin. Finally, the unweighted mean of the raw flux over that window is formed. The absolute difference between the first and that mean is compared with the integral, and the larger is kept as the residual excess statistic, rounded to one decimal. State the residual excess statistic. 12.9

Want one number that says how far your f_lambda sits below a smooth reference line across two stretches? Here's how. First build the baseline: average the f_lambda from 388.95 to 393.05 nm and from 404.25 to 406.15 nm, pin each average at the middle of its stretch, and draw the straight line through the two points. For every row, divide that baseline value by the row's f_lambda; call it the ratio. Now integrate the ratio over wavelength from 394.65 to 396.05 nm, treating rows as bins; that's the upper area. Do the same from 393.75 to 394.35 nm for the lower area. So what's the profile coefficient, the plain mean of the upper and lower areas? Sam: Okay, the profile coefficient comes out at 1.0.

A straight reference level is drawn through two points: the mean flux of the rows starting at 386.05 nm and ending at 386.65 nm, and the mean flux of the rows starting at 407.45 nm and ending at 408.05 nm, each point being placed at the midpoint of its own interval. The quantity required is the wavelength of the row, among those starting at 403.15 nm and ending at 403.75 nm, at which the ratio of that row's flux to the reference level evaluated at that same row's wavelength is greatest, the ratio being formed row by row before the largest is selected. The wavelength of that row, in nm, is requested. 403.40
